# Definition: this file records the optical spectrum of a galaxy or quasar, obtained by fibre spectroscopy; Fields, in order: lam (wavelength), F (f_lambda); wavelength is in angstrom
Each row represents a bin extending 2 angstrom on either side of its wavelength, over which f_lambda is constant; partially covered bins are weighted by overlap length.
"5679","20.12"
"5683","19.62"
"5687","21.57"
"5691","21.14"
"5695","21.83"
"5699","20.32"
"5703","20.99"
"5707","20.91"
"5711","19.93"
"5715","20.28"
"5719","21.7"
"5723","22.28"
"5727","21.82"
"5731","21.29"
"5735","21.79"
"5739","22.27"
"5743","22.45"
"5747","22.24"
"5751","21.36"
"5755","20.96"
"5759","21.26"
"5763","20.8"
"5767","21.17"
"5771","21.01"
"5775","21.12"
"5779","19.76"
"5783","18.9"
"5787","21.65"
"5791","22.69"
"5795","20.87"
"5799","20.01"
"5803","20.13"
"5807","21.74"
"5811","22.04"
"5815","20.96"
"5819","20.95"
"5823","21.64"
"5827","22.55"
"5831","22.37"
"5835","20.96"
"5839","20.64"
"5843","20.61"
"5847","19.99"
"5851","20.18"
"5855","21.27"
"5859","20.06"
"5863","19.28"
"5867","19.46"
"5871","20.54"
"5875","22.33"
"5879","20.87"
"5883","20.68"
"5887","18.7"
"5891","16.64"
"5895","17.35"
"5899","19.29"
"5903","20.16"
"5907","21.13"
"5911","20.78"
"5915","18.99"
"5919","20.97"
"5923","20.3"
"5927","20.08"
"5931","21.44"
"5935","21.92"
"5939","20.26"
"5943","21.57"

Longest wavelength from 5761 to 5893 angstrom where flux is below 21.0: 5891 angstrom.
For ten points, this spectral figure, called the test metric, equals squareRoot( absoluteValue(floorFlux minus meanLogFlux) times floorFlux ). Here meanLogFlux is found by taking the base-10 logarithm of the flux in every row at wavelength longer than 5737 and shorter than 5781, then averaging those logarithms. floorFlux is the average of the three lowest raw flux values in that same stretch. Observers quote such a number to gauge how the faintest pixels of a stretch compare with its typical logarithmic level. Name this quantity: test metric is 19.8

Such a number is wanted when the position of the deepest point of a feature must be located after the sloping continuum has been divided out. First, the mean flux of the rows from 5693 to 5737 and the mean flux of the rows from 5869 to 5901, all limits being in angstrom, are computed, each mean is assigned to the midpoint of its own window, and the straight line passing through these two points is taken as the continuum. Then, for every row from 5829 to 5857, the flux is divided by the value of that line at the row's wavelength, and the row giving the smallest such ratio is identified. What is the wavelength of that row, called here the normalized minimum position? 5847 angstrom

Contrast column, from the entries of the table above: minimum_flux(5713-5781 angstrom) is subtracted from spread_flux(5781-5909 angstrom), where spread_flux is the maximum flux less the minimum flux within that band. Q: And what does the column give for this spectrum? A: -13.7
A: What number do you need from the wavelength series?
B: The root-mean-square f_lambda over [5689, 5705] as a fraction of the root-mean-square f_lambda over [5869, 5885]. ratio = 1.00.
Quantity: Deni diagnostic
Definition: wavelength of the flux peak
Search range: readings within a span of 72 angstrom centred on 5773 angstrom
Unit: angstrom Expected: 5791 angstrom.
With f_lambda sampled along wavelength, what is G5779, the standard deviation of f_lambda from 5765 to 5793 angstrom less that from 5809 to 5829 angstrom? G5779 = 0.5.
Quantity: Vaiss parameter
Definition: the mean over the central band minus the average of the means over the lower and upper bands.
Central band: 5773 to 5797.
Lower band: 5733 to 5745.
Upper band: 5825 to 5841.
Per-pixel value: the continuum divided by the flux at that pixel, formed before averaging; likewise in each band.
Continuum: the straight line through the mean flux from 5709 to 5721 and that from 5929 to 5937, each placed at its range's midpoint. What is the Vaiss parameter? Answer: 0.051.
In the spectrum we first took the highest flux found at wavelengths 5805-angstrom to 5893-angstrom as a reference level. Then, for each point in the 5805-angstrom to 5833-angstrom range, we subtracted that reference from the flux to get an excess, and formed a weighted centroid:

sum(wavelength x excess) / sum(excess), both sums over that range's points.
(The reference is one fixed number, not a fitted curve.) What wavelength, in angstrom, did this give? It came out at 5816.4 angstrom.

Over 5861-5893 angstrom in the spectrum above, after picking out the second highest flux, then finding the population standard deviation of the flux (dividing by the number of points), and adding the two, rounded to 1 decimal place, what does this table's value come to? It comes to 22.5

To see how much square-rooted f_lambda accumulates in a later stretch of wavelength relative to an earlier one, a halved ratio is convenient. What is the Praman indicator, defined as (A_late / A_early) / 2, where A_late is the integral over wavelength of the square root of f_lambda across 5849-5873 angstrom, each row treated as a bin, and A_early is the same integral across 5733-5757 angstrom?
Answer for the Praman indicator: 0.480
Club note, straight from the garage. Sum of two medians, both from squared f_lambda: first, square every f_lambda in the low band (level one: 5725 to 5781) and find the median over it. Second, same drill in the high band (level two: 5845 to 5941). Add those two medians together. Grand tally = 861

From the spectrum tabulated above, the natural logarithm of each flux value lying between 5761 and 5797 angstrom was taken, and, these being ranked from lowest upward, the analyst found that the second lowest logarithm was 2.98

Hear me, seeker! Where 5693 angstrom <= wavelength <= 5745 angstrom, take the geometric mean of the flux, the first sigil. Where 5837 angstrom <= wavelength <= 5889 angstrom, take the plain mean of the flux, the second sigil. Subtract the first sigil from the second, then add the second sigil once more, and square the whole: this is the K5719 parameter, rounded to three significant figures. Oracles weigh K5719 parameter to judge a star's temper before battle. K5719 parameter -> 374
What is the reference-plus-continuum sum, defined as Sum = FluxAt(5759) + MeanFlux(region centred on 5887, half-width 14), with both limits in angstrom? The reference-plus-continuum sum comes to 40.7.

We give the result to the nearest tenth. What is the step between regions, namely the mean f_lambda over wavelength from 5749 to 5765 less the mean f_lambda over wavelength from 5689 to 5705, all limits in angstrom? 0.0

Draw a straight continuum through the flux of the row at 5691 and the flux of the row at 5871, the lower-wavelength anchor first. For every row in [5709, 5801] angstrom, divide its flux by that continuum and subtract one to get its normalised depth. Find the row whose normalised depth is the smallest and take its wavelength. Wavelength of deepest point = 5783 angstrom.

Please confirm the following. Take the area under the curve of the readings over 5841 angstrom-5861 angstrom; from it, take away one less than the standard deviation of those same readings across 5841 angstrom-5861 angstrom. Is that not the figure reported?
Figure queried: 409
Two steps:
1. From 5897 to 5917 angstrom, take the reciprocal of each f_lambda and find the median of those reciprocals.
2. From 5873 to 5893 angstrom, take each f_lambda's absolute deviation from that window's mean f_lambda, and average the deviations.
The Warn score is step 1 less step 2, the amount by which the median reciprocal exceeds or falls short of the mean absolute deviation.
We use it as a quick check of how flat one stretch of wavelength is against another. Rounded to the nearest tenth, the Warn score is -1.7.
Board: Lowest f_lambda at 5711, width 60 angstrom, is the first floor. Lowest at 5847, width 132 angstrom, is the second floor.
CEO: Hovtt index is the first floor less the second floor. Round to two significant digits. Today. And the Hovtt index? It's 3.0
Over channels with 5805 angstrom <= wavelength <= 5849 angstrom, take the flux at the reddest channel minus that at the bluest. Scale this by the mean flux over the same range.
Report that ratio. -0.082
